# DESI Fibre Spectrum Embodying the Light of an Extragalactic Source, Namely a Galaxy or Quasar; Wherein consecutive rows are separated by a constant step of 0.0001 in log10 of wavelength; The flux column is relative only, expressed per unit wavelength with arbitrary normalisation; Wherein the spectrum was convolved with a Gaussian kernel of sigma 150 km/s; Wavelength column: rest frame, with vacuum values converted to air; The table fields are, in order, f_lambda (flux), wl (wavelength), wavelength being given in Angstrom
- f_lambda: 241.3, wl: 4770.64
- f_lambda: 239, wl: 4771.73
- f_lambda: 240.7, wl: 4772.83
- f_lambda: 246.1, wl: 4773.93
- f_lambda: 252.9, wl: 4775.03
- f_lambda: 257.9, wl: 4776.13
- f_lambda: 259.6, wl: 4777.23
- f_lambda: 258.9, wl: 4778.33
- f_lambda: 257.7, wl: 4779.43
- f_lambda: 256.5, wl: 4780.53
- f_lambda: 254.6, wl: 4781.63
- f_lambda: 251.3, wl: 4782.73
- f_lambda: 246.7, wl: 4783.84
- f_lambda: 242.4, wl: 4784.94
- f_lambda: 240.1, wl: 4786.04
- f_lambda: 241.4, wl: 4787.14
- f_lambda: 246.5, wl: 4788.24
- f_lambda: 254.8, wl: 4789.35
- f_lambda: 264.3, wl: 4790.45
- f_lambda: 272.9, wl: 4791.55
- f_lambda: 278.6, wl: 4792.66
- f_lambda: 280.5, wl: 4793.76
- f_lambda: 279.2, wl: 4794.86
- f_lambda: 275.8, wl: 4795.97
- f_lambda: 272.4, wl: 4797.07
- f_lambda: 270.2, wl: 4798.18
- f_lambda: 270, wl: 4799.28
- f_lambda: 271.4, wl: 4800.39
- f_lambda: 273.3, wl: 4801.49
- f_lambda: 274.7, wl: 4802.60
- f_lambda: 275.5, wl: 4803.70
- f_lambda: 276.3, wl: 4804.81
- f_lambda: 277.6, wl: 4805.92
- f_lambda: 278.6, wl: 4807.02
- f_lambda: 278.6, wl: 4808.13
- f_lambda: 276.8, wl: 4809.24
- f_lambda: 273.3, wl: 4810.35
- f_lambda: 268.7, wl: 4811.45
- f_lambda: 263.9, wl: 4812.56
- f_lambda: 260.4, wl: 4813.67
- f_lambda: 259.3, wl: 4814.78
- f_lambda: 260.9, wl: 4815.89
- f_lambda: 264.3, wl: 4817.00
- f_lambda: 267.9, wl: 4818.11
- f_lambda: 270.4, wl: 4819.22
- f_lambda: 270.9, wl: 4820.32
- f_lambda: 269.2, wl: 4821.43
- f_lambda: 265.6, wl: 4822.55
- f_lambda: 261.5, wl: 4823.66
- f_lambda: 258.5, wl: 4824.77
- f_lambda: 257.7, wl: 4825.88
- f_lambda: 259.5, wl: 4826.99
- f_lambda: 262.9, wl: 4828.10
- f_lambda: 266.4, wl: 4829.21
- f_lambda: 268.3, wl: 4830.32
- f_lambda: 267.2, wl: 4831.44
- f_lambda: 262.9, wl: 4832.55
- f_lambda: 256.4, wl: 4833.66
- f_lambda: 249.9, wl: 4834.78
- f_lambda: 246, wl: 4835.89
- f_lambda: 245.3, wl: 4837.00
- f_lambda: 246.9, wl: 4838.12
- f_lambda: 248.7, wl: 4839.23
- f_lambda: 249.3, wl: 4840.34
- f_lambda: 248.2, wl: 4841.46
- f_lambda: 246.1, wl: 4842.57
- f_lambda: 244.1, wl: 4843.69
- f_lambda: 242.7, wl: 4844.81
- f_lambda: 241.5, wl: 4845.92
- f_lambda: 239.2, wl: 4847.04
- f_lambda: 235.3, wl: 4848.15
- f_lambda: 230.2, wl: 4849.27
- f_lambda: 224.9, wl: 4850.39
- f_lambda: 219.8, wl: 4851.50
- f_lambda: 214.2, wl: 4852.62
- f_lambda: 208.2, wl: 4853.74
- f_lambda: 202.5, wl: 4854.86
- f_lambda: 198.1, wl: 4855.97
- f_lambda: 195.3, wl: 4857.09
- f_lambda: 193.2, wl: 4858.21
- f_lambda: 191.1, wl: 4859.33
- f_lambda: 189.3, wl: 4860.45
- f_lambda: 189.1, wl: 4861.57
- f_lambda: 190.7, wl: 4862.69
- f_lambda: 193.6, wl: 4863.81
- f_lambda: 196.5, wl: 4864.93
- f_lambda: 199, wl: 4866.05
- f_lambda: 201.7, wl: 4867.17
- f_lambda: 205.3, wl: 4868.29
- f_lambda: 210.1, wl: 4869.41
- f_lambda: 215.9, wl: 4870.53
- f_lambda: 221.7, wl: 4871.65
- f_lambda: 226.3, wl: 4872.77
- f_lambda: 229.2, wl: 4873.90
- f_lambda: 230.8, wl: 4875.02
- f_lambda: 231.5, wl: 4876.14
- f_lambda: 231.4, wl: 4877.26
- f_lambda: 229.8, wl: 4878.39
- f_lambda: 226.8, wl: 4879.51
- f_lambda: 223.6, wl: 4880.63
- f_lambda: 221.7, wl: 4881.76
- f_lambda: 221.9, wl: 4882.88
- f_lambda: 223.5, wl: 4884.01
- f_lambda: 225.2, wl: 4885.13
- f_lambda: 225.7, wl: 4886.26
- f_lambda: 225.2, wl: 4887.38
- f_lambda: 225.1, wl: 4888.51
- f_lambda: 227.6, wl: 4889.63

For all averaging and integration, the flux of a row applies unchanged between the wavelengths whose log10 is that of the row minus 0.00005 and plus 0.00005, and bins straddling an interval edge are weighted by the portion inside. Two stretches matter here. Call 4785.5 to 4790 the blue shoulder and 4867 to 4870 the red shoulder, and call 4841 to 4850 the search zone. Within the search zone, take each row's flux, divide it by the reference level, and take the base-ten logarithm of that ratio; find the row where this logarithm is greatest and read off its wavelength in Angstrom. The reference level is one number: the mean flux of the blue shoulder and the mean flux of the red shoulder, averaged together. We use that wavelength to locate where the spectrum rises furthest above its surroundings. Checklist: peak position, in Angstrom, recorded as 4841.46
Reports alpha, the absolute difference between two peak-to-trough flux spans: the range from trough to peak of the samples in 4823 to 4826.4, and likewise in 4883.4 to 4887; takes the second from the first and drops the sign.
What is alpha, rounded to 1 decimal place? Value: 1.6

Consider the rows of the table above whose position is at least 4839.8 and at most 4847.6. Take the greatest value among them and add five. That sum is 254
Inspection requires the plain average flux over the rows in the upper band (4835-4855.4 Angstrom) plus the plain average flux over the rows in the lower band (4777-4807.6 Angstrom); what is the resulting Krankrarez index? 500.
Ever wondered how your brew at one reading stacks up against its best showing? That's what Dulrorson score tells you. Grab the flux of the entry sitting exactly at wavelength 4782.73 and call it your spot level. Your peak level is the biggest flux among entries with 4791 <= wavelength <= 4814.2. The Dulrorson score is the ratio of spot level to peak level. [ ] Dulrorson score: 0.90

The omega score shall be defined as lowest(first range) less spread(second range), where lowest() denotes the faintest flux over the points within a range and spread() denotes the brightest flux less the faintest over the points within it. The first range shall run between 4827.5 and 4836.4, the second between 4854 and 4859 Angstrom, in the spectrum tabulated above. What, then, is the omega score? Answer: 237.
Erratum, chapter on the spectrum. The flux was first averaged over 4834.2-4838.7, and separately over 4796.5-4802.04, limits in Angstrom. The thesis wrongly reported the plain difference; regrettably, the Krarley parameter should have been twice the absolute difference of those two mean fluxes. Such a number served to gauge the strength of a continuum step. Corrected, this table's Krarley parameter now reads 49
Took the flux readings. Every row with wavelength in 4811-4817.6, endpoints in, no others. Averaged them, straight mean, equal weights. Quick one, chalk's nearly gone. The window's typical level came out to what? 263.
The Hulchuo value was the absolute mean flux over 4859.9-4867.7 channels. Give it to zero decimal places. 194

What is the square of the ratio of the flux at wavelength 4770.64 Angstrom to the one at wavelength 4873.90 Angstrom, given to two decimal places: 1.11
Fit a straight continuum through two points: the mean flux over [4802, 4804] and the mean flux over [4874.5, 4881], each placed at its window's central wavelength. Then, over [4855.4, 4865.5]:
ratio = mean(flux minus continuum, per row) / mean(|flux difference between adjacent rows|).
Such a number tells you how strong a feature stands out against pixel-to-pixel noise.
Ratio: -23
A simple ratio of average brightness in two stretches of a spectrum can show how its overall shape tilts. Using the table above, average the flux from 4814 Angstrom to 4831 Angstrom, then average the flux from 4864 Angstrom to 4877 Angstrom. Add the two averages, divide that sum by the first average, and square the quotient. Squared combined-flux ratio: 3.29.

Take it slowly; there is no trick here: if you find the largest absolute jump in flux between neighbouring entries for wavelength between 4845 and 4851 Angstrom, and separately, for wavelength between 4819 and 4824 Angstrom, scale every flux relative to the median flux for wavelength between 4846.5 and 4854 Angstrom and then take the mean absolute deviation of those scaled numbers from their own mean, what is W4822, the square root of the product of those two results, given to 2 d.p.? 0.27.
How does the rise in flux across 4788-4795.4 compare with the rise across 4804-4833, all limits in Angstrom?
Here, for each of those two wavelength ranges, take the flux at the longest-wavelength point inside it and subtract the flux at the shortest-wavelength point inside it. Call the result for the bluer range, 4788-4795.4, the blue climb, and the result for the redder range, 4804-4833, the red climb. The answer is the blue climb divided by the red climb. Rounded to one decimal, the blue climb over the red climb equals -2.4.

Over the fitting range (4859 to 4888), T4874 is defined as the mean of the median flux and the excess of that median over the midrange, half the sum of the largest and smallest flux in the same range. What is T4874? 117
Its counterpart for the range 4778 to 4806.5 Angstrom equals 140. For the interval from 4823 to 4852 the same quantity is 126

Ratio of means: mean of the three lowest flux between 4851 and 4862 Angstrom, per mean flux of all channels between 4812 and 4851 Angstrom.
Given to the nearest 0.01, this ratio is 0.75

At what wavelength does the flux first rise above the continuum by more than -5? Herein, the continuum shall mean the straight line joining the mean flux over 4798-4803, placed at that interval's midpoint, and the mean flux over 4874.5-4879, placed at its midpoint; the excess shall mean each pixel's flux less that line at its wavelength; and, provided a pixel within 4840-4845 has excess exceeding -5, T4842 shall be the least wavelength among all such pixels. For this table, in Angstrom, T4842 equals 4840.34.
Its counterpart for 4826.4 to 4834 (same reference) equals 4826.99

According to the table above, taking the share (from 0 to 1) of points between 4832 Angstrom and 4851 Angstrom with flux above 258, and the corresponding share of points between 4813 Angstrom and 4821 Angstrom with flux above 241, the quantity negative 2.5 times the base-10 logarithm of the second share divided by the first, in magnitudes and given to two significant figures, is -3.1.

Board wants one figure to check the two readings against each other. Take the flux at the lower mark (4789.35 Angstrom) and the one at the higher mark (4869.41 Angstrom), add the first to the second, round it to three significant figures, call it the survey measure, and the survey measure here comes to 465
